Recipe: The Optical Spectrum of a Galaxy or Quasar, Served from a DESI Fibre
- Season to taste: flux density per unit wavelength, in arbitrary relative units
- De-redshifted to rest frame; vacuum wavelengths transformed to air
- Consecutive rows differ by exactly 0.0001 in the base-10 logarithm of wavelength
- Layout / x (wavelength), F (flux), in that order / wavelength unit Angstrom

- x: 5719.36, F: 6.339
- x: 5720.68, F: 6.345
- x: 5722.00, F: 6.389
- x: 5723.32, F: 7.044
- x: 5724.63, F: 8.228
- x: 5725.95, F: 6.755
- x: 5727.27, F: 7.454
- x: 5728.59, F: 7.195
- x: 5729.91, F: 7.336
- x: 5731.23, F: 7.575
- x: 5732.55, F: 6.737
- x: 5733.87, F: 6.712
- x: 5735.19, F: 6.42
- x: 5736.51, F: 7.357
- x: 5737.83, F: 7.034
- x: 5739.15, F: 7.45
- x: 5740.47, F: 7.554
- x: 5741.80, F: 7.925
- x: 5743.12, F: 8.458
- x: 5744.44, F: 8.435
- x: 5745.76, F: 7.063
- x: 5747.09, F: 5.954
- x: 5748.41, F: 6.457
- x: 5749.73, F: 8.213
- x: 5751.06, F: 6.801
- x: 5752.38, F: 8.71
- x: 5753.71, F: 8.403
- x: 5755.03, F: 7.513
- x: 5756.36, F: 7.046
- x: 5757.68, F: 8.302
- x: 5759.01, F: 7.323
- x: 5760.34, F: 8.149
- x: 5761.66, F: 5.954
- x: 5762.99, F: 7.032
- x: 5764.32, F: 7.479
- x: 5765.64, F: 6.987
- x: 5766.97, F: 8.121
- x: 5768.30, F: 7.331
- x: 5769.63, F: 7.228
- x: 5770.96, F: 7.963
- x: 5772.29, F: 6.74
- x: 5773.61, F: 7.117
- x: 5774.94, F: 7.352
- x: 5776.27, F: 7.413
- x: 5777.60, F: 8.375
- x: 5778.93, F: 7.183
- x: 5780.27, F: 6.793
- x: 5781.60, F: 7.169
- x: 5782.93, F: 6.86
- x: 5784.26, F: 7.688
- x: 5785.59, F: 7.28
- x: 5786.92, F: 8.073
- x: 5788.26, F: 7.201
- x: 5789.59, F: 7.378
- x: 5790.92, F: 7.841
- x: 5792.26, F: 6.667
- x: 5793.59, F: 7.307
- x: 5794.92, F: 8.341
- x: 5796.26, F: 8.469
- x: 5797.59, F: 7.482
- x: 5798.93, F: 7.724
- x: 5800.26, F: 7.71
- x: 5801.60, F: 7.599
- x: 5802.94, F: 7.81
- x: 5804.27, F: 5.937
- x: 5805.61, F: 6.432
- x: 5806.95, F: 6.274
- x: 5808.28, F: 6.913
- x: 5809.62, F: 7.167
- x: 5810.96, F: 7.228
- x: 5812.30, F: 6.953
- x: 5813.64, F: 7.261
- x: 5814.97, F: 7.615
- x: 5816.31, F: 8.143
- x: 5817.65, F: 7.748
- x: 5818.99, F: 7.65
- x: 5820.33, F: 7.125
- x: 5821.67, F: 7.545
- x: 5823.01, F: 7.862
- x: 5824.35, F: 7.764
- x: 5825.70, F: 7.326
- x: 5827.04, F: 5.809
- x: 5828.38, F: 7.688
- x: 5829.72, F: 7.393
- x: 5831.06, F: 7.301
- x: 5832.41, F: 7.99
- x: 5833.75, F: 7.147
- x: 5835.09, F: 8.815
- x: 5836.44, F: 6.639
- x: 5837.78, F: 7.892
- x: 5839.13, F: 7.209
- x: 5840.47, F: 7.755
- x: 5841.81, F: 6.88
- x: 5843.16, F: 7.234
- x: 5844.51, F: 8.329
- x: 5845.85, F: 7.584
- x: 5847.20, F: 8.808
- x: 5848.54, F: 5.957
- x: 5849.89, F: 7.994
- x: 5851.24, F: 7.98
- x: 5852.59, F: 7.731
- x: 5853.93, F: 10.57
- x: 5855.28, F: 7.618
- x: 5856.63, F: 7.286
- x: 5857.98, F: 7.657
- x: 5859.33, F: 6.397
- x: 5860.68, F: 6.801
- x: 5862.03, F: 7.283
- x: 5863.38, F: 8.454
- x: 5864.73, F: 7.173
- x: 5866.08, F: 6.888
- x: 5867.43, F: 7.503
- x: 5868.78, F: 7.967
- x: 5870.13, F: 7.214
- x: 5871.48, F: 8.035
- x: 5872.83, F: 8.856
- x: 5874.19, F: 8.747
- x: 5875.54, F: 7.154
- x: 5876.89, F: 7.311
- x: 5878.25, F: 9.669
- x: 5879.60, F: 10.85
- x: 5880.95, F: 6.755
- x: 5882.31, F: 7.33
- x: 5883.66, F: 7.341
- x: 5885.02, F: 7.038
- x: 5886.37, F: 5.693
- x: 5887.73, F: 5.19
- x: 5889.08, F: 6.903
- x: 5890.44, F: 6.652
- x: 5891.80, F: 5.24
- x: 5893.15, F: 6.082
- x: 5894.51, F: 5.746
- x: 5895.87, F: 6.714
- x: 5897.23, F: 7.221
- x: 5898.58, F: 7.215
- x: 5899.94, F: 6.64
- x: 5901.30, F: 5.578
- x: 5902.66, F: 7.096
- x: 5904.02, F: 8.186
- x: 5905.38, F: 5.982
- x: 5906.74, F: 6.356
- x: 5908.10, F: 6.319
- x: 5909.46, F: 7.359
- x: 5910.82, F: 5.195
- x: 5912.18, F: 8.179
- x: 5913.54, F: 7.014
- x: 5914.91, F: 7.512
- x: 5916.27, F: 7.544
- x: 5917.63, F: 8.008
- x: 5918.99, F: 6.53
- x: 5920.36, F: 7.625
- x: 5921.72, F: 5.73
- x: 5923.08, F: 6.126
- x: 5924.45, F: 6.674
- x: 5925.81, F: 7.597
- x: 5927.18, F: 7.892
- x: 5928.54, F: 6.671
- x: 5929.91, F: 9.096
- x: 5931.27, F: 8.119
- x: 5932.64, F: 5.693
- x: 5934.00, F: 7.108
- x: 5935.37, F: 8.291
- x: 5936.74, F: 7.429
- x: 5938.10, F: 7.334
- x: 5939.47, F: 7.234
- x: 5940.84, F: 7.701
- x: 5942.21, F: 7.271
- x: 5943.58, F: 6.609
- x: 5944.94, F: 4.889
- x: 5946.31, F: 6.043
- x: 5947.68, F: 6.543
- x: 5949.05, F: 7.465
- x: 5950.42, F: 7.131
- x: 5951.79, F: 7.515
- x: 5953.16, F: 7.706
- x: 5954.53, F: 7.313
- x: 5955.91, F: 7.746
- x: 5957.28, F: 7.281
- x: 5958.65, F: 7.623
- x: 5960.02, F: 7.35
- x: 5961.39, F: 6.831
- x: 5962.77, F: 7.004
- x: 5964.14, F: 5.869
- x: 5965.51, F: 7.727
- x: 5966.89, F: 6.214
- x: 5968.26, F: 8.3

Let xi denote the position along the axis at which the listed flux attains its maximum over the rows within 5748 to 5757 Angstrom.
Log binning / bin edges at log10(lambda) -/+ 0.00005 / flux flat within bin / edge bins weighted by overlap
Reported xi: 5752.38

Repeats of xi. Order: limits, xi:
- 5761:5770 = 5766.97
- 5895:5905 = 5904.02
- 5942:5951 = 5949.05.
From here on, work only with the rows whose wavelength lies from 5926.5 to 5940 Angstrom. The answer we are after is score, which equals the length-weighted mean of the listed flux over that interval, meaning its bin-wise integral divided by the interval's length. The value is 7.49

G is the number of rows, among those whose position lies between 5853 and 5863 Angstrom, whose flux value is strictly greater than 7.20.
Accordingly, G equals 5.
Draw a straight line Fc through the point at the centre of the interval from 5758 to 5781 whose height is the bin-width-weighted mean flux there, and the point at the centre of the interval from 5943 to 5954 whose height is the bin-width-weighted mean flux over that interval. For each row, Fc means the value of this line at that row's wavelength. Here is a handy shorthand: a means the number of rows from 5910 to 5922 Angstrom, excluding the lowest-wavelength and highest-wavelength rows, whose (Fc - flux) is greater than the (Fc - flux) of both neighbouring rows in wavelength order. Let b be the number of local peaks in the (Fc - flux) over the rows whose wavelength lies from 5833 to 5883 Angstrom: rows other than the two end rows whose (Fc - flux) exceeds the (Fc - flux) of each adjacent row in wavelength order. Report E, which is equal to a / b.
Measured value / 0.2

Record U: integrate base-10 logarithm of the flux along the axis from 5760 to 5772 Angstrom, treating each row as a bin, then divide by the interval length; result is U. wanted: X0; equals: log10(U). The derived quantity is -0.064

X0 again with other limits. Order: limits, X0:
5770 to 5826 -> -0.062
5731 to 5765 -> -0.062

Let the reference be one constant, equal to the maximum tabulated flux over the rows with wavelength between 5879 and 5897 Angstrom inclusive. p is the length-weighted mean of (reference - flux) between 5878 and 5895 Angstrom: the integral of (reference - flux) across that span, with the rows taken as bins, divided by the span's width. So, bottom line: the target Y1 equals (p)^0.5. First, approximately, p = 3.9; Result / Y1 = 1.99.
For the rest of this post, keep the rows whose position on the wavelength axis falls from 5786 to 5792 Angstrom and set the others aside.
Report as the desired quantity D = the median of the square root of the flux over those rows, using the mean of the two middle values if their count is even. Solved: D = 2.76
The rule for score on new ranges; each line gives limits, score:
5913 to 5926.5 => 7.03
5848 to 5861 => 7.63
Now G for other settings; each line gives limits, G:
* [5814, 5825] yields 7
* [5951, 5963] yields 7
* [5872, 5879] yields 4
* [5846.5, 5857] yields 7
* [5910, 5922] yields 5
